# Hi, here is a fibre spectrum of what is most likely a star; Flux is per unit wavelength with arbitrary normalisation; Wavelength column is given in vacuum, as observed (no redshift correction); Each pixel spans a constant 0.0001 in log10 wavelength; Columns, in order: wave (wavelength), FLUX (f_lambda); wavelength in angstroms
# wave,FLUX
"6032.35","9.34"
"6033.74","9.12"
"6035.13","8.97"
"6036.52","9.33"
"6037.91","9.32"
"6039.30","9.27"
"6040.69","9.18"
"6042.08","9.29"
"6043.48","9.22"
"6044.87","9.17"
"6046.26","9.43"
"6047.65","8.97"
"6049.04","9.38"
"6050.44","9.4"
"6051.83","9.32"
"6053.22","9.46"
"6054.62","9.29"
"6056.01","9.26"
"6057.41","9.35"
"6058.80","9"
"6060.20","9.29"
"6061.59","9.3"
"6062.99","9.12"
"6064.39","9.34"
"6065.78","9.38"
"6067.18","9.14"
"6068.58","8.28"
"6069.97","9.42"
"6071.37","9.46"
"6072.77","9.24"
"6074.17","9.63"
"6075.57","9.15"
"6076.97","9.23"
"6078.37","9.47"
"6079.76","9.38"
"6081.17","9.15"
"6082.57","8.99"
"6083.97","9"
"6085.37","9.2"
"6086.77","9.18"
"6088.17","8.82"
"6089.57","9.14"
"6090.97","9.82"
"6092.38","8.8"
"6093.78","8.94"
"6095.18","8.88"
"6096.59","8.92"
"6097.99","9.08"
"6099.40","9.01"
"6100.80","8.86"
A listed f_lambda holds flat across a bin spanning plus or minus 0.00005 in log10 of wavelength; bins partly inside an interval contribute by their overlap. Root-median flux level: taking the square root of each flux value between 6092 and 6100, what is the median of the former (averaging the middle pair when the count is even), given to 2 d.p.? 2.99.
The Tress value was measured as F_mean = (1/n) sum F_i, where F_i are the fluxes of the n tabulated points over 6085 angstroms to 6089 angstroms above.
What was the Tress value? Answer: 9.07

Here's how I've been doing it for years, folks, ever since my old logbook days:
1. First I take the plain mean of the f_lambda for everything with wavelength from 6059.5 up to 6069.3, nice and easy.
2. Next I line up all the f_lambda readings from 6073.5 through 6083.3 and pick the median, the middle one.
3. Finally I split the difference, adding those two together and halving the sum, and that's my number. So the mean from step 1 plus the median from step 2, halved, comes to 9.18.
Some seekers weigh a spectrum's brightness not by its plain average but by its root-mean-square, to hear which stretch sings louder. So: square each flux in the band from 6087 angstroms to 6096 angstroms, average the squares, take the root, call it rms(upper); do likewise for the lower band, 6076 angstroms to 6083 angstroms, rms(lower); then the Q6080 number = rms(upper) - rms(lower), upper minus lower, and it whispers -0.17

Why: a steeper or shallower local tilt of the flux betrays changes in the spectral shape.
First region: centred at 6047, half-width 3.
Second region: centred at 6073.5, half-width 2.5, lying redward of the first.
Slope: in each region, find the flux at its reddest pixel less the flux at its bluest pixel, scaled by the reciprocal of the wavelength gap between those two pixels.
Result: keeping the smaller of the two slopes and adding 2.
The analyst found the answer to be 1.93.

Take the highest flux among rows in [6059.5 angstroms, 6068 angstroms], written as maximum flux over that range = 9.38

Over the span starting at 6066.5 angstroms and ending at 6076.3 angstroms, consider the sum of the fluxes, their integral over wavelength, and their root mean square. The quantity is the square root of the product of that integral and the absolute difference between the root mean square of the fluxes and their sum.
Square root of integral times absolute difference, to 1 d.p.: 70.4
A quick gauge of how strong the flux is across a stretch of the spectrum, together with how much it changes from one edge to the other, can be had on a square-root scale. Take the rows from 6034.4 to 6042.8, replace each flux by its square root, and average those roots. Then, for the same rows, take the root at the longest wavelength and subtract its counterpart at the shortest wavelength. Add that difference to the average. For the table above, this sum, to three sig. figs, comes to 3.09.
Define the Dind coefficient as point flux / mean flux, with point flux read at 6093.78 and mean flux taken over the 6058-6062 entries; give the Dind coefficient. 0.97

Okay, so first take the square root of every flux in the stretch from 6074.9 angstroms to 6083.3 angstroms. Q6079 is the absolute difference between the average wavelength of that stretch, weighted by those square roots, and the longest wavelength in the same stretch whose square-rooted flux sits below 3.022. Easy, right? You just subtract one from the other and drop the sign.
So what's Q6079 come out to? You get 3.5 angstroms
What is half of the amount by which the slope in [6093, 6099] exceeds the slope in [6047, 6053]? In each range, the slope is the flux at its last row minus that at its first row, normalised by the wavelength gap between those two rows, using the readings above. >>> -0.025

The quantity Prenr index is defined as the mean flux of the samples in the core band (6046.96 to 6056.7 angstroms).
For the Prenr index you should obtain 9.30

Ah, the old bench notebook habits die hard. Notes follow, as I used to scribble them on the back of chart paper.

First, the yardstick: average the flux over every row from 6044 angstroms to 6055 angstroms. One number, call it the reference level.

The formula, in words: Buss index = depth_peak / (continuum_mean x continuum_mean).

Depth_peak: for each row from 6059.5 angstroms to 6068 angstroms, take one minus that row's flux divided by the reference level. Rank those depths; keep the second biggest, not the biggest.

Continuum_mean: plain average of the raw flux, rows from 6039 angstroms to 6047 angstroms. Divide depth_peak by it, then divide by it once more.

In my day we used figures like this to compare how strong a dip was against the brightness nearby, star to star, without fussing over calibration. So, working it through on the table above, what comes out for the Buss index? 0.0002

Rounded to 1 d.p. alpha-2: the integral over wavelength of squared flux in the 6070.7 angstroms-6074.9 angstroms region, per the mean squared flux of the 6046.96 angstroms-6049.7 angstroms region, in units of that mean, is 4.4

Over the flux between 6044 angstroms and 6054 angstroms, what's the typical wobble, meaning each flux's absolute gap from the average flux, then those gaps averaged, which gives 0.13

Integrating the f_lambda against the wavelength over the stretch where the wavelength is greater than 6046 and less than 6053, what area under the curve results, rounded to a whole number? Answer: 65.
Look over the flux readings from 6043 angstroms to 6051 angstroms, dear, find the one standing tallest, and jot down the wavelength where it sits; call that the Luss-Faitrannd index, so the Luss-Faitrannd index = 6046.26 angstroms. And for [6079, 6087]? 6079.76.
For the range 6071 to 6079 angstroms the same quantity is 6074.17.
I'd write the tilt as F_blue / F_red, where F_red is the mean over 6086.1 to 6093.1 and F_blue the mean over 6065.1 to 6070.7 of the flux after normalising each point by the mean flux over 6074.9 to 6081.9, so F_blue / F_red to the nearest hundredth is 0.99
